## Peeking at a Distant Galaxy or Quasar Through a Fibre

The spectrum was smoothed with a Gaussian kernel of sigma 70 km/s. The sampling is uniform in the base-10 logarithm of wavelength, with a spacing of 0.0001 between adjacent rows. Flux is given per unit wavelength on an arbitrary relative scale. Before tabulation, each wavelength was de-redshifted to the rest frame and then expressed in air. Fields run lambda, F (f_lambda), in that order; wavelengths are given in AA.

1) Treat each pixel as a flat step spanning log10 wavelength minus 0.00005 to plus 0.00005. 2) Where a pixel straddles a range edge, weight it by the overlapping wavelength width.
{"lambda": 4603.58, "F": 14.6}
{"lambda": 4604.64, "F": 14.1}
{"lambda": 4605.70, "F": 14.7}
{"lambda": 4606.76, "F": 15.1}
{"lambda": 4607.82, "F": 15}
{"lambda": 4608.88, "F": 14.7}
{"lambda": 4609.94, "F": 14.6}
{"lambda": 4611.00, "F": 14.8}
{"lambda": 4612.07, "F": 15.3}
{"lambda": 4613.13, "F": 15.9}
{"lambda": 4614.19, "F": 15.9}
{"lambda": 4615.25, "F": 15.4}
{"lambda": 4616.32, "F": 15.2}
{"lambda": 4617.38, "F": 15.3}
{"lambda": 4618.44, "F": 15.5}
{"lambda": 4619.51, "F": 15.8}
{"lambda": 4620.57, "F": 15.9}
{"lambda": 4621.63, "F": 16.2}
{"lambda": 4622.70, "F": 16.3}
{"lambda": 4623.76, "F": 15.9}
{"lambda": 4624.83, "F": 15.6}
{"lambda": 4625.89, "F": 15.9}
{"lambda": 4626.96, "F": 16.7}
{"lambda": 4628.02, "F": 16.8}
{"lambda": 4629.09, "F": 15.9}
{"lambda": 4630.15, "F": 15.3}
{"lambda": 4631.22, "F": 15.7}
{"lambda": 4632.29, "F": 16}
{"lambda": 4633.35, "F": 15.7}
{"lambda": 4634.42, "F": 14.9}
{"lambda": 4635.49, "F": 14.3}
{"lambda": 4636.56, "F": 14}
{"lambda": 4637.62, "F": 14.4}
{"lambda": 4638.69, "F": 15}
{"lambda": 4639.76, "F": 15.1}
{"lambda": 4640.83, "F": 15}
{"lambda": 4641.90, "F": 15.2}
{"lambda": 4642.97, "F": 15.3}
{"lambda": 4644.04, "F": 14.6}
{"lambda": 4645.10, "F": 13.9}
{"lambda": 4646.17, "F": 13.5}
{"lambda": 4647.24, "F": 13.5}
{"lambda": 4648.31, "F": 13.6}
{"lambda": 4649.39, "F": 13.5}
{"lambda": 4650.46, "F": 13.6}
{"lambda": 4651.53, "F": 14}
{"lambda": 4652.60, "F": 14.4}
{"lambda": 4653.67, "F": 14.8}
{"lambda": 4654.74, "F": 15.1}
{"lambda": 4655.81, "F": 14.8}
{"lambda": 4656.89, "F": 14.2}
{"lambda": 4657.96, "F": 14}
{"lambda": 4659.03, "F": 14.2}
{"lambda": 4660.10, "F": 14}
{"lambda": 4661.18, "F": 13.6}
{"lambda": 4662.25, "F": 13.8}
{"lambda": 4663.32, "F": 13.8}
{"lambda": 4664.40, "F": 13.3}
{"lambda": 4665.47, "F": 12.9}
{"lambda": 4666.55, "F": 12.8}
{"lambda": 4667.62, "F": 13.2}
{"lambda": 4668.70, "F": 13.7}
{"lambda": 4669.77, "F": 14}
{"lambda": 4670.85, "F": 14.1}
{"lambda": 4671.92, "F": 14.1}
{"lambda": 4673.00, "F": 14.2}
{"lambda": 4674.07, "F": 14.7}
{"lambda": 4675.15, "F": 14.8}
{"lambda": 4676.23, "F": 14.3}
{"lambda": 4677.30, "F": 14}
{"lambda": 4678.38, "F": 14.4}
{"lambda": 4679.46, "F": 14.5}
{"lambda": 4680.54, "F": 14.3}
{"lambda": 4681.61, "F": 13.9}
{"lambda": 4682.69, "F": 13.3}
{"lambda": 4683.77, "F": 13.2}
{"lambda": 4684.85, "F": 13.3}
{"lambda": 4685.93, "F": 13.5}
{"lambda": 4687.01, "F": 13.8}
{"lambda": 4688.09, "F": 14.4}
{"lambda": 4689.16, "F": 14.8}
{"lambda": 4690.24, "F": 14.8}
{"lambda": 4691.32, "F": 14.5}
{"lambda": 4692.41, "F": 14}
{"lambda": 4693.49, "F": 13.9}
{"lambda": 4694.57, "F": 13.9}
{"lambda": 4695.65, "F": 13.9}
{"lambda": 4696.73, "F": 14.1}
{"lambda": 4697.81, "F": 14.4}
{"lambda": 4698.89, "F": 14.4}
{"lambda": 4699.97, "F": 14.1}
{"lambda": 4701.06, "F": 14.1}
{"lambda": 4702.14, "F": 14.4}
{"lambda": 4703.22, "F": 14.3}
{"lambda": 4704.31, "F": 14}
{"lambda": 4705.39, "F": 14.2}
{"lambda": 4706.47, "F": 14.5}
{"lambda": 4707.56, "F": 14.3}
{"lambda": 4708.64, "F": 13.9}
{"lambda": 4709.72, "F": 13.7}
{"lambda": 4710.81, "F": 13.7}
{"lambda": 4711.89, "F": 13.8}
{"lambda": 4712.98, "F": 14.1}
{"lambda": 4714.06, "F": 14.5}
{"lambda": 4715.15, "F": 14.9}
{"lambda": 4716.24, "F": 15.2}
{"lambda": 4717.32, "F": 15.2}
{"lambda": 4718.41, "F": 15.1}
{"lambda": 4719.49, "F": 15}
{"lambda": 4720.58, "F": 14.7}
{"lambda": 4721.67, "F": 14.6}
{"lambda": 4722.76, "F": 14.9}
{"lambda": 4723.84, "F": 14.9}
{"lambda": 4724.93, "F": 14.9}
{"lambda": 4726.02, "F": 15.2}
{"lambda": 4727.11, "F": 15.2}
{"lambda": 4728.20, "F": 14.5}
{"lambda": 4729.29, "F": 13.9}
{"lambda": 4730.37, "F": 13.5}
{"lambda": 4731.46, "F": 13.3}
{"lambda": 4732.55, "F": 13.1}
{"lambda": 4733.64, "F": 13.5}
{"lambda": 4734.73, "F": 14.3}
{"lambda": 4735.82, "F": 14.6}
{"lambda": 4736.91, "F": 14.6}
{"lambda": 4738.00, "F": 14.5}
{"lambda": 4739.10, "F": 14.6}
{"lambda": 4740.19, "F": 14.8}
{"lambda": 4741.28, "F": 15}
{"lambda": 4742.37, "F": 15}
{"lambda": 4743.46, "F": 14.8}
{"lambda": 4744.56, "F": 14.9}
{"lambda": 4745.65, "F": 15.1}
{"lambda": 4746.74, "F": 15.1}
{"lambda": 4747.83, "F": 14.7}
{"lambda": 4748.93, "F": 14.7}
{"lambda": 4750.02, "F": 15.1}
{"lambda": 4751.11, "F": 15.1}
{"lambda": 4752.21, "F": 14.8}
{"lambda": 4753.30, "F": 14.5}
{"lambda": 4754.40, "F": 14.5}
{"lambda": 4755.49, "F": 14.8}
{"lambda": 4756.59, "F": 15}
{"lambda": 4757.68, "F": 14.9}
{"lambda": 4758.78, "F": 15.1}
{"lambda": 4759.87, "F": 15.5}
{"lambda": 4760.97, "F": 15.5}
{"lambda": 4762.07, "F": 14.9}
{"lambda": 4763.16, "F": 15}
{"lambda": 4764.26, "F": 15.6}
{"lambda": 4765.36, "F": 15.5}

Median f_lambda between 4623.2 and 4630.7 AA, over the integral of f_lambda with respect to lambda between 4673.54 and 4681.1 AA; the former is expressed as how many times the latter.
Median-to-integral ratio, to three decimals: 0.146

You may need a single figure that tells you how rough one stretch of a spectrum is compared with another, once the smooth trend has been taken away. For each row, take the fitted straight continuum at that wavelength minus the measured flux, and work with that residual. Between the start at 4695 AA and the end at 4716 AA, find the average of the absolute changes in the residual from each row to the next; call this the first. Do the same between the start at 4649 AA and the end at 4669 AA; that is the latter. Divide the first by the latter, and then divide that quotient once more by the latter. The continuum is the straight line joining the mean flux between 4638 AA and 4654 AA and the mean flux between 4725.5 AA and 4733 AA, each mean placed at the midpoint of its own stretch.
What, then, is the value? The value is 2.3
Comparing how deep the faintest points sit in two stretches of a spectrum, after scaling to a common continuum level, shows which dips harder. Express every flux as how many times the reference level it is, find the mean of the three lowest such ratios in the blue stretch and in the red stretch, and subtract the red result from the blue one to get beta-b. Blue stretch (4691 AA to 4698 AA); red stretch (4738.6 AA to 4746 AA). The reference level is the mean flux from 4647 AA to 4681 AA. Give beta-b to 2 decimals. -0.06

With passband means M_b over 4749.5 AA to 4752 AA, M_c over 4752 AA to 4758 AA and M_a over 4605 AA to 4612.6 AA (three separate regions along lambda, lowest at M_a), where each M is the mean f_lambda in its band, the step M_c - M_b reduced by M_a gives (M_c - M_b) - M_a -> -15.2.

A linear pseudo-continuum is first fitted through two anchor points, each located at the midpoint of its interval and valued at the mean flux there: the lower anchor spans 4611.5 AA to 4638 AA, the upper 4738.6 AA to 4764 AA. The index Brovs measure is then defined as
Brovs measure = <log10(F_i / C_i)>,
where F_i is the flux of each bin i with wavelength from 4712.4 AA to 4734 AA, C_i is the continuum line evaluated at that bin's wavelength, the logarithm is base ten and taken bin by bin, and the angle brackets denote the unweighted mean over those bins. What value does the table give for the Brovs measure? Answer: -0.017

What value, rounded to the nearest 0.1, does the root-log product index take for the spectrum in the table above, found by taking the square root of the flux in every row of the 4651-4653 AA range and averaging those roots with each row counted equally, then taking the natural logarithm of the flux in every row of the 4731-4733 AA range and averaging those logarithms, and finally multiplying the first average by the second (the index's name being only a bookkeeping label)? 9.7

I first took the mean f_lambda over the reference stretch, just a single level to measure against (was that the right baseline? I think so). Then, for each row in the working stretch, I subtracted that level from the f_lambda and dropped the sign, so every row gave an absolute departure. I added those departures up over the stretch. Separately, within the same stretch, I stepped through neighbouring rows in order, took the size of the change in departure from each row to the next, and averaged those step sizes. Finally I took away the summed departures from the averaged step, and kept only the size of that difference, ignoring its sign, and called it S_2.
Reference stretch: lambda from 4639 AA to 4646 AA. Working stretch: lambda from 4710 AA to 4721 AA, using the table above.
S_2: 4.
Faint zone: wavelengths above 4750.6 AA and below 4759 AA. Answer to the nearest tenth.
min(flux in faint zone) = 14.5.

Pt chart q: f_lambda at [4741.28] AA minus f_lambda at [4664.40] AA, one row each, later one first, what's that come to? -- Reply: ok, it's 1.7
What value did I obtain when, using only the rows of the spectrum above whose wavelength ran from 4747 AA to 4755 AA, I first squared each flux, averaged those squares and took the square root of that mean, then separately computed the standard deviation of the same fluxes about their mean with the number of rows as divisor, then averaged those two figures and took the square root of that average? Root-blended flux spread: 2.74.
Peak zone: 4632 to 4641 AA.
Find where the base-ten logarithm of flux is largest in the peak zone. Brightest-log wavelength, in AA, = 4632.29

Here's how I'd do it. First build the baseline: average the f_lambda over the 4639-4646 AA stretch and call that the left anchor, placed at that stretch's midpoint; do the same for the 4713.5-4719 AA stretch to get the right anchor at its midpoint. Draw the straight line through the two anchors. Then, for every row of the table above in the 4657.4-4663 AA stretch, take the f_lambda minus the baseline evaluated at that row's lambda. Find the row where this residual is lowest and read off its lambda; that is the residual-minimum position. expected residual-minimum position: 4661.18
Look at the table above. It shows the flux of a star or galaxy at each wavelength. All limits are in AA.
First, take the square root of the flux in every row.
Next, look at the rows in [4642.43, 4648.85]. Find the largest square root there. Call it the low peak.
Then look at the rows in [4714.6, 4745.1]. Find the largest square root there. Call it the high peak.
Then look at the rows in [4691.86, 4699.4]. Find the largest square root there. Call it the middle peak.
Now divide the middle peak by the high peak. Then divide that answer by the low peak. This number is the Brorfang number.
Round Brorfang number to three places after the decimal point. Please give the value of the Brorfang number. 0.249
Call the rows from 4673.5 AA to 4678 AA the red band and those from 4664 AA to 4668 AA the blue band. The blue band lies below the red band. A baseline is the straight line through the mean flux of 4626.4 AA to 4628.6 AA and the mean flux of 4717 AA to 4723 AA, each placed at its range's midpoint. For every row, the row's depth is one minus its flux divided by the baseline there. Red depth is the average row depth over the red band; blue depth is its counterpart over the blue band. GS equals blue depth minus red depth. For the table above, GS 0.10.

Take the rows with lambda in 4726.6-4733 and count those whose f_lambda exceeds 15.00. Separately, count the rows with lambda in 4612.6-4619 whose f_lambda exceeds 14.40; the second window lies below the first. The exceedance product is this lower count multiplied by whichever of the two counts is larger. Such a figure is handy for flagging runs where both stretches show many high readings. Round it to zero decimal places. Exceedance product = 36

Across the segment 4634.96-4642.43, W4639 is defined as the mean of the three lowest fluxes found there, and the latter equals 14.2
